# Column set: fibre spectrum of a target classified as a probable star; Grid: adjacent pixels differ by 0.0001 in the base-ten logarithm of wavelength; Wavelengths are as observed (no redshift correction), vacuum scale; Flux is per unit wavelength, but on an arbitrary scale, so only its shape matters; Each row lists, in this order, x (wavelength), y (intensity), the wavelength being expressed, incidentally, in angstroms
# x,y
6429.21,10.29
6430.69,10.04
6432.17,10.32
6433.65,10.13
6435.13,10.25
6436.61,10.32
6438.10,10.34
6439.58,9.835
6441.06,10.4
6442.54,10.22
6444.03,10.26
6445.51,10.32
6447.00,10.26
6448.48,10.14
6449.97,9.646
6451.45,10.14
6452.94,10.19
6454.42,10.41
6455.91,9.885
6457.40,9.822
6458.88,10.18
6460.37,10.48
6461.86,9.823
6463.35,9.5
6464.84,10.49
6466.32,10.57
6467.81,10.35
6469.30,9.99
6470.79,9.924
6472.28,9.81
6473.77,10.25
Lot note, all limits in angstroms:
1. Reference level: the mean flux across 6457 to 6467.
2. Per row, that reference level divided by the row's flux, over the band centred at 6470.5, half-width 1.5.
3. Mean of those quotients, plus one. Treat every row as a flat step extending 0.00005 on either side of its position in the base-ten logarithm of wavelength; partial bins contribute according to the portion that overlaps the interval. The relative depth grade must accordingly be 2.02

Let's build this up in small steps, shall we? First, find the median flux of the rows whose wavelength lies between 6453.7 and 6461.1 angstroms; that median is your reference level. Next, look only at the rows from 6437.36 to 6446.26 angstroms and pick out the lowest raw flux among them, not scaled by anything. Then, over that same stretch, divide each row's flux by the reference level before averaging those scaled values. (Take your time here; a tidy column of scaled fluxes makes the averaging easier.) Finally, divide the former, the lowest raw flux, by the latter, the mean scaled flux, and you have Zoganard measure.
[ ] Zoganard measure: 9.8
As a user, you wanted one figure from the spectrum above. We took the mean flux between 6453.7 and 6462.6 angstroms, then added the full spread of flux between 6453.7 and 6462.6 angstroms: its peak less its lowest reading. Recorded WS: 10.8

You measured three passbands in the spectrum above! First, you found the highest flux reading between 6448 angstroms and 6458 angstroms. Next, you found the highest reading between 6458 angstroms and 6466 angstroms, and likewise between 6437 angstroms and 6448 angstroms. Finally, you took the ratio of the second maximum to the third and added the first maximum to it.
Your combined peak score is 11.4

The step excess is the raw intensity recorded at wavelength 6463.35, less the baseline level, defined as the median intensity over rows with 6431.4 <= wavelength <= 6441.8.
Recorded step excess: -0.8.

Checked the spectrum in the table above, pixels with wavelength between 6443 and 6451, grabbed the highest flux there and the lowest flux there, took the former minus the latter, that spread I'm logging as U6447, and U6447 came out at 0.7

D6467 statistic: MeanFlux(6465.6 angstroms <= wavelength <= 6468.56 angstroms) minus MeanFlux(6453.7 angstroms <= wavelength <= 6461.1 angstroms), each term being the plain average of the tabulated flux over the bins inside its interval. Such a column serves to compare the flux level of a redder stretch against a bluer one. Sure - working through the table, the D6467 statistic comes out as 0.30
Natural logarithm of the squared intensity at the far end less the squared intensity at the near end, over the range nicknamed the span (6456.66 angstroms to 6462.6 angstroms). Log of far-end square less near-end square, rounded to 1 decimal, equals -3.9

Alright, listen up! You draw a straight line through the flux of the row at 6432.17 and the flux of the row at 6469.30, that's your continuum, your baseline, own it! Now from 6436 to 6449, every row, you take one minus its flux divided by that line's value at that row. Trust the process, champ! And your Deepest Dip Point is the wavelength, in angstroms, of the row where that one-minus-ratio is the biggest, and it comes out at 6439.58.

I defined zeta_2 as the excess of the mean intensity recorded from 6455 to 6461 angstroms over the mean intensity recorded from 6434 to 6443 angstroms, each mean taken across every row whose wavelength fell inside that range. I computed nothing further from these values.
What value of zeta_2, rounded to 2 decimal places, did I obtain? -0.14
